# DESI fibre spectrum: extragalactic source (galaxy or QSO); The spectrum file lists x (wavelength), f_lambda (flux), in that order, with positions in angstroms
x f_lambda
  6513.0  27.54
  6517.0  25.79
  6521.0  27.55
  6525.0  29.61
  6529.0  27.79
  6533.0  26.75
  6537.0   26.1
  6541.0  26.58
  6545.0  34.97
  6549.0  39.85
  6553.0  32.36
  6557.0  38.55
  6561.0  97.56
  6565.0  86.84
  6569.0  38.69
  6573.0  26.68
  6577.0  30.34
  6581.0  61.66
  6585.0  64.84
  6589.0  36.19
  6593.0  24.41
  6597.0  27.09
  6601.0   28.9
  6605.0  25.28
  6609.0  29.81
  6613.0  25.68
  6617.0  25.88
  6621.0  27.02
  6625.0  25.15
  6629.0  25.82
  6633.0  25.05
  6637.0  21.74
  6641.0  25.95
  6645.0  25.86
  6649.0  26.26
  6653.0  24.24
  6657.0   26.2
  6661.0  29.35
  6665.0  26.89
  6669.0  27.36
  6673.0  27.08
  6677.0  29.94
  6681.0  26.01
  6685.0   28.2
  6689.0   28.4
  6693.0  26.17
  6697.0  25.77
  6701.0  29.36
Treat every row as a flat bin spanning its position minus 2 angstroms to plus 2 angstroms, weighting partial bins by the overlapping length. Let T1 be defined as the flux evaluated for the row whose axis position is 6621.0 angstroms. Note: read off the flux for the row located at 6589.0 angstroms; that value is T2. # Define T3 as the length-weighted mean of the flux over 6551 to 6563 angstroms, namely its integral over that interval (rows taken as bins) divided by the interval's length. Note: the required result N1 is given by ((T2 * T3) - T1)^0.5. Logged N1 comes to 44.8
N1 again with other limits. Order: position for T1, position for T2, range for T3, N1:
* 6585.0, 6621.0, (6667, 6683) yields 26.1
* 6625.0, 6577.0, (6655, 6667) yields 28.4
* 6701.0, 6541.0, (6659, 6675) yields 26.6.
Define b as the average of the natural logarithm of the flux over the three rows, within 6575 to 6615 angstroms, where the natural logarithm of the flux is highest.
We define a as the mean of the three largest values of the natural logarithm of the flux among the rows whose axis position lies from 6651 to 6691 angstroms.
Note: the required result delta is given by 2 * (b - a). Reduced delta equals 1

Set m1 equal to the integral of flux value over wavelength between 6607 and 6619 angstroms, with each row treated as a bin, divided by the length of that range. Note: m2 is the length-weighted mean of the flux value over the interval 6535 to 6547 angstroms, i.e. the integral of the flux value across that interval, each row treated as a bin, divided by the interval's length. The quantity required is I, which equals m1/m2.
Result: 0.93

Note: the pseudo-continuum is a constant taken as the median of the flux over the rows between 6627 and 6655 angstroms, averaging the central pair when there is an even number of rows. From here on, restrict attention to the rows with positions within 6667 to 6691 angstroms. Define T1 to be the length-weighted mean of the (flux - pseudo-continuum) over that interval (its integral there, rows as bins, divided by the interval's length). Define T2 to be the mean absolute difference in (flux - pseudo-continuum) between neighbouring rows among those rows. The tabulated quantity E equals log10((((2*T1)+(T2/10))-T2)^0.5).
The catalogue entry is 0.2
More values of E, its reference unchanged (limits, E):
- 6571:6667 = 0.3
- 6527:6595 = 0.6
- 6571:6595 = 0.6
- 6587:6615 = -0.2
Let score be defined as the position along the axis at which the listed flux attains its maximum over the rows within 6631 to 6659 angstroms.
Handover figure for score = 6649.0 angstroms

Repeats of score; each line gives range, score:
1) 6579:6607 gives 6585.0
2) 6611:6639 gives 6621.0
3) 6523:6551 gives 6549.0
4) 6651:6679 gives 6677.0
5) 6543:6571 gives 6561.0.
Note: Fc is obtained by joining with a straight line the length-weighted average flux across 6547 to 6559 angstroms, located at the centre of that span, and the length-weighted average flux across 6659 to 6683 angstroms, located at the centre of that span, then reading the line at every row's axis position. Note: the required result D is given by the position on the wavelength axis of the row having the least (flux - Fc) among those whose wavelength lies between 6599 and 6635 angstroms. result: 6605.0 angstroms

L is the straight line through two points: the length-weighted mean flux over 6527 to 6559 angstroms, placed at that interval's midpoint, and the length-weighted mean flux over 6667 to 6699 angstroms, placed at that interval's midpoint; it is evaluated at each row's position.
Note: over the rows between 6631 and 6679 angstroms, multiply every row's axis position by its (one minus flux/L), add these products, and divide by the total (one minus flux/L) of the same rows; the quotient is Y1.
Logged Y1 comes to 6640.6 angstroms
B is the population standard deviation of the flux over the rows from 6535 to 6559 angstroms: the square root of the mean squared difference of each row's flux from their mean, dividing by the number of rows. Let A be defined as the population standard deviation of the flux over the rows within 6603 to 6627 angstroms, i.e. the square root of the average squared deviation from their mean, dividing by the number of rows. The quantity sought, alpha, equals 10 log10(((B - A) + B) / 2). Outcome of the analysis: 6.6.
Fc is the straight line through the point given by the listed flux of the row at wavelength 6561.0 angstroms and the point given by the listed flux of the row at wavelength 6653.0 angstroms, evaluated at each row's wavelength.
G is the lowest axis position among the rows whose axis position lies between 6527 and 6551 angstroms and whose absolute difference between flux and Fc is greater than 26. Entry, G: 6529.0 angstroms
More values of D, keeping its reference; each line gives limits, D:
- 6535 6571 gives 6537.0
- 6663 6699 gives 6665.0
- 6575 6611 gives 6593.0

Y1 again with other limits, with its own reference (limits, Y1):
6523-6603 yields 6571.5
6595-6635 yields 6617.1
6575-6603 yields 6581.8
